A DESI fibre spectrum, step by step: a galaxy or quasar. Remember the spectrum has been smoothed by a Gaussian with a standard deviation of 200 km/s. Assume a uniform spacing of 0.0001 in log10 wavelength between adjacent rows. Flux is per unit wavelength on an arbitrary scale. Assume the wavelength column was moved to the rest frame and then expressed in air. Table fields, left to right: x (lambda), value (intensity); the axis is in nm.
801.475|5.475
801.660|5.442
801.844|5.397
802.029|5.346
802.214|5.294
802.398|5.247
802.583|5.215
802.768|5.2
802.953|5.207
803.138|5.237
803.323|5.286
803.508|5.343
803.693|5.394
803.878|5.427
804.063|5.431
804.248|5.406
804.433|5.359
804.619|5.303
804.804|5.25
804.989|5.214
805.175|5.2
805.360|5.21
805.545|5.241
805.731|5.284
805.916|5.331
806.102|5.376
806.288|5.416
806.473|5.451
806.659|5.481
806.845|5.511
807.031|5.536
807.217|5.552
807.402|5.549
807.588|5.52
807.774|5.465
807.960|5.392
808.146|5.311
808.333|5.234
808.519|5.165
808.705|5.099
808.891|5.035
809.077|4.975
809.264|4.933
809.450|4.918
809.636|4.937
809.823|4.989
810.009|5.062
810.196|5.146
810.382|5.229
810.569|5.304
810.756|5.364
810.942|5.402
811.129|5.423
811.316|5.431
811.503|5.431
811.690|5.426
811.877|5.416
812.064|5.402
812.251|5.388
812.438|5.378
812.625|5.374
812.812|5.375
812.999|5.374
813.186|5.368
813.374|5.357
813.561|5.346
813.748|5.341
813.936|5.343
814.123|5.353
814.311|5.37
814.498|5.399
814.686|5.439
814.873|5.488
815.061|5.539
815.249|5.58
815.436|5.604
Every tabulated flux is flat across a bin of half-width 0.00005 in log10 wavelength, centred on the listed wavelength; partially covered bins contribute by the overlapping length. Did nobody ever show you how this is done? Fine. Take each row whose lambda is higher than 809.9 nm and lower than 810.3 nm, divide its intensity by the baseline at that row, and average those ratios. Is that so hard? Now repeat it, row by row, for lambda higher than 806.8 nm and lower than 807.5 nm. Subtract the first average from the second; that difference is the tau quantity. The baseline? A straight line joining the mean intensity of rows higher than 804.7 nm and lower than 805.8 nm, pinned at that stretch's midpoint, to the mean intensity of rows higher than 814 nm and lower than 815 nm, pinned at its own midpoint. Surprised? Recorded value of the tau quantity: 0.09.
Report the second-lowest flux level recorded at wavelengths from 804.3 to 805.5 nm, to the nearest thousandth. 5.210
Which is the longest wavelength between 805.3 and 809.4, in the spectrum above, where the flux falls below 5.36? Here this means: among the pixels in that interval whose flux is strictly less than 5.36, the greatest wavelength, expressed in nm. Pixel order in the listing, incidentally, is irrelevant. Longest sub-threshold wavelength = 809.264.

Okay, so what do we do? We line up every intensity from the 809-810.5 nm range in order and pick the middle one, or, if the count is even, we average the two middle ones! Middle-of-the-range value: 4.98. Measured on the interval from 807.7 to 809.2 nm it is 5.20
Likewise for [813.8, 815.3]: 5.42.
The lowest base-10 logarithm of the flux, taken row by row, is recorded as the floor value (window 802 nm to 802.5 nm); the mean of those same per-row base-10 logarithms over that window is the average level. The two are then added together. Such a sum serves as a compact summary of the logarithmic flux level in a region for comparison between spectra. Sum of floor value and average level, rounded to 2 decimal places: 1.44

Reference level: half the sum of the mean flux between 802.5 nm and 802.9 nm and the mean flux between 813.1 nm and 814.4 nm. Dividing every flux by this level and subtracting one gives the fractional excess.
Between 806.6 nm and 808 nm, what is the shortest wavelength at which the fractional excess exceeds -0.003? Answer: 806.659 nm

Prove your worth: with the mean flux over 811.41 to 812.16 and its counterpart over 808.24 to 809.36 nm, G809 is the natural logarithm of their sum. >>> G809 2.35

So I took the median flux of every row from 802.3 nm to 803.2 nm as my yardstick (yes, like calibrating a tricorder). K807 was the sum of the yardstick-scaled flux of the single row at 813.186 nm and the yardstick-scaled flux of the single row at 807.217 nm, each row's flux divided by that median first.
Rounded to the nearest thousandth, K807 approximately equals 2.094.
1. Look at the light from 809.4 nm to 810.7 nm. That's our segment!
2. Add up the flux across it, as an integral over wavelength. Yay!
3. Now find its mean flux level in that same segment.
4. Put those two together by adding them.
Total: 11.72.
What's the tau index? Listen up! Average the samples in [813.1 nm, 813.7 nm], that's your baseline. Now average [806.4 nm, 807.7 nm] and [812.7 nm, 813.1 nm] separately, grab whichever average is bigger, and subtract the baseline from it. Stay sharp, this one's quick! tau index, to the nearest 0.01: 0.16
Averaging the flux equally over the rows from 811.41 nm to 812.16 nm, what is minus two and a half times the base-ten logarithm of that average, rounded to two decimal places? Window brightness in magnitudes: -1.83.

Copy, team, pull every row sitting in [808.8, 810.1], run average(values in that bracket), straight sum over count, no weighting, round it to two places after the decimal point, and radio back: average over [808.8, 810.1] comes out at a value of 4.98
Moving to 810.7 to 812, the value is 5.41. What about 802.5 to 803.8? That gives 5.27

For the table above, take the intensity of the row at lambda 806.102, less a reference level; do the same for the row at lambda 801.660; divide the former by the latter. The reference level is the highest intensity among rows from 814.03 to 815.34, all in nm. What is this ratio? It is 1.5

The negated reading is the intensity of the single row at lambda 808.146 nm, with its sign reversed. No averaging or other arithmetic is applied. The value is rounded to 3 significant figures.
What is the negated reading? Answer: -5.31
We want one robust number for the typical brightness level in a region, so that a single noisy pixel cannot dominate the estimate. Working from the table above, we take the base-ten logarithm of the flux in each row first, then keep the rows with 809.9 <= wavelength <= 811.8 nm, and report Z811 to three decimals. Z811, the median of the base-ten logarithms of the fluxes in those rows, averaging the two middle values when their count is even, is 0.731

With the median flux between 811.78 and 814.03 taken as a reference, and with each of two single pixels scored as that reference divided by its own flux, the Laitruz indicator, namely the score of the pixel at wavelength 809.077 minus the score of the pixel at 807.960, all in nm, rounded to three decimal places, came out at 0.084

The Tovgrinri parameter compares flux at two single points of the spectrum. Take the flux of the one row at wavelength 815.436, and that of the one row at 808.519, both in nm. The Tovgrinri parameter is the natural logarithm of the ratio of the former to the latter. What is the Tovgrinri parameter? 0.08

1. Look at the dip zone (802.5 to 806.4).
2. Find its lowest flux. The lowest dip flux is 5.2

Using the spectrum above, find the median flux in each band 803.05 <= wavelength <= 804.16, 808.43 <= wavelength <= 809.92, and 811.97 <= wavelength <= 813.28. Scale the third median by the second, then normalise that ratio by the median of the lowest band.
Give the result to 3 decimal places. 0.201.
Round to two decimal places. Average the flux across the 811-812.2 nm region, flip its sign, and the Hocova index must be -5.42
